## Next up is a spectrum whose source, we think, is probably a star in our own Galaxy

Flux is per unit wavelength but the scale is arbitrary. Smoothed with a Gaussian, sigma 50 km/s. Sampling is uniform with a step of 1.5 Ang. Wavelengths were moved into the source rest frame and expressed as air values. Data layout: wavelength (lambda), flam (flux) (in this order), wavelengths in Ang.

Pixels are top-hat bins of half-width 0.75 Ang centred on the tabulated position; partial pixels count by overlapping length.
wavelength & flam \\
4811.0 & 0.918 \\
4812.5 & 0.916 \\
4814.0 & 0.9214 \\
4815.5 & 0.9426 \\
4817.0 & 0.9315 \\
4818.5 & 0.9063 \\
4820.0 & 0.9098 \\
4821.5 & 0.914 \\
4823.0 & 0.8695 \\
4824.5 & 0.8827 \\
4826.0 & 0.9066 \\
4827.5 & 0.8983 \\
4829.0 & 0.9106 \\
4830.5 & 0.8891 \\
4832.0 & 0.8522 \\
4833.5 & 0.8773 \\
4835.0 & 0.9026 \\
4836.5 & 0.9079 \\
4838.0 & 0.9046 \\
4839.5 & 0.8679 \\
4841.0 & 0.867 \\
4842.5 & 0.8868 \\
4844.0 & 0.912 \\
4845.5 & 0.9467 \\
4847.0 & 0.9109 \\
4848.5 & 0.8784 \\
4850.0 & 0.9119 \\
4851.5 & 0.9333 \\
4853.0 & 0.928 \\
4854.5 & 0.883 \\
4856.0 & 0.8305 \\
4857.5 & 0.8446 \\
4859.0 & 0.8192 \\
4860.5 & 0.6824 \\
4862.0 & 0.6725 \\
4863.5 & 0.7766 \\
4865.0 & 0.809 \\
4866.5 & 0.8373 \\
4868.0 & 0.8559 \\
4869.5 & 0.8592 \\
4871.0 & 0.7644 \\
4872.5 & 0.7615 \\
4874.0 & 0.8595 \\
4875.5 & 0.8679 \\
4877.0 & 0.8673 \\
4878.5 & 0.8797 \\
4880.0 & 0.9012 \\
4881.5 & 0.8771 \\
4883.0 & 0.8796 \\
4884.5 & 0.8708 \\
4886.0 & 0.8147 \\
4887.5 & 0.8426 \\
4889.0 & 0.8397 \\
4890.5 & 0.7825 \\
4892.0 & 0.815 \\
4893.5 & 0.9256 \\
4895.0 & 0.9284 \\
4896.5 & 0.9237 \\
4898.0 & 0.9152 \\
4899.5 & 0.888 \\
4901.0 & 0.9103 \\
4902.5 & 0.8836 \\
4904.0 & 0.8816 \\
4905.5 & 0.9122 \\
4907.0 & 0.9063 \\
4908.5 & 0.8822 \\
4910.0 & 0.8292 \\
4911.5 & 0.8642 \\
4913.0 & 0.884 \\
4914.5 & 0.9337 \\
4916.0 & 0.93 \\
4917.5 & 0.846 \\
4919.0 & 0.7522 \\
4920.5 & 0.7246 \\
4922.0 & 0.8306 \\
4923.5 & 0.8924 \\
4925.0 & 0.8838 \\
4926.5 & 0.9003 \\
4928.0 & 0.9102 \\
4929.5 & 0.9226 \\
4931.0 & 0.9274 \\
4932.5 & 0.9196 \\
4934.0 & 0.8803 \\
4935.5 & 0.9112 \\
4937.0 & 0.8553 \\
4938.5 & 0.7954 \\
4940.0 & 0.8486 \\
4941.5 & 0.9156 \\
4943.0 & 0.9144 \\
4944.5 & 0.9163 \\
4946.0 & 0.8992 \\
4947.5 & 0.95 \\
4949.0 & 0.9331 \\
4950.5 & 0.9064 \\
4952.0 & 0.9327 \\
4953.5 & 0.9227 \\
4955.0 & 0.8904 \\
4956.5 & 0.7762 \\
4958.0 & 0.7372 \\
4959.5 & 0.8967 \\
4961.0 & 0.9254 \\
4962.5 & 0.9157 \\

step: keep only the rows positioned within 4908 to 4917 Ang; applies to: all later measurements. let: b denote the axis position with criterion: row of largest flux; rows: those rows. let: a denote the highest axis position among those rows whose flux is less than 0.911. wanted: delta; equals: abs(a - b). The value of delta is 1.5 Ang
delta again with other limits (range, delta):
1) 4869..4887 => 6.0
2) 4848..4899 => 40.5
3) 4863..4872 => 1.5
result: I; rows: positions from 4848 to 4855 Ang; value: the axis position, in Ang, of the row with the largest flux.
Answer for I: 4851.5 Ang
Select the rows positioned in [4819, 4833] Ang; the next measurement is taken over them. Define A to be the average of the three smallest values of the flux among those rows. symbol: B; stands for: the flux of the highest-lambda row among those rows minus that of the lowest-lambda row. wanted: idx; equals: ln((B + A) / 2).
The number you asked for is -0.90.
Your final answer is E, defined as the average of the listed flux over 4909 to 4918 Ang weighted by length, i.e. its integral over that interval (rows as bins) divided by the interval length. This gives 0.882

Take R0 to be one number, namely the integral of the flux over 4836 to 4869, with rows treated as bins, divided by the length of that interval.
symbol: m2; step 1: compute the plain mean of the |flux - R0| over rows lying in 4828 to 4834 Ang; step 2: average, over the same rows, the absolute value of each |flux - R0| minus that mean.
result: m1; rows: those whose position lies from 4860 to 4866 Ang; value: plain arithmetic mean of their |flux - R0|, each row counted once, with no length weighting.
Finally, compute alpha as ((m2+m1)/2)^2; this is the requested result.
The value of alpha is 0.0047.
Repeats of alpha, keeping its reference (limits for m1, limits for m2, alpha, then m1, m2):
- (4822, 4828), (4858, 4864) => 0.0021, 0.032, 0.060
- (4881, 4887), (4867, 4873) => 0.0013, 0.025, 0.046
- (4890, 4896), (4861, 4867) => 0.0033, 0.064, 0.051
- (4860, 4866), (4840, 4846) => 0.0055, 0.122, 0.026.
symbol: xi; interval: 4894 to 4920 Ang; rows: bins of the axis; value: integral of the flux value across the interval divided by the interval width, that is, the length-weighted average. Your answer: 0.885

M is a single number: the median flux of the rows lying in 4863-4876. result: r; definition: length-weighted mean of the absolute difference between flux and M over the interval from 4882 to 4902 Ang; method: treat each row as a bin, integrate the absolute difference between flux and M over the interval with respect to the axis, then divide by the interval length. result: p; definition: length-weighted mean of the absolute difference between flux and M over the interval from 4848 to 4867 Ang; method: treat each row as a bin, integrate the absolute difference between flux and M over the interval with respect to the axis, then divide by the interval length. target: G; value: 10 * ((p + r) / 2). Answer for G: 0.56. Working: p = 0.062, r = 0.050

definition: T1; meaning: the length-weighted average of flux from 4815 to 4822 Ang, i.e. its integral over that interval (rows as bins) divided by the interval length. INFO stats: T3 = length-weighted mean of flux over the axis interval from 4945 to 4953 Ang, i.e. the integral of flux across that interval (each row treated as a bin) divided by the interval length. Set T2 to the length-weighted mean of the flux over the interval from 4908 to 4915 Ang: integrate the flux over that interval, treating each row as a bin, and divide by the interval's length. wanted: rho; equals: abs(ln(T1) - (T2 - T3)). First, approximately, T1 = 0.920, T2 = 0.88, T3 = 0.924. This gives 0.04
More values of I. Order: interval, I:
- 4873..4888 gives 4880.0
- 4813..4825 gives 4815.5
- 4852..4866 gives 4853.0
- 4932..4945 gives 4932.5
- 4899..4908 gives 4905.5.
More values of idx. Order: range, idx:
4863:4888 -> -0.88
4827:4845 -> -0.83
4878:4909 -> -0.91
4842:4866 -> -1.15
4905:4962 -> -0.98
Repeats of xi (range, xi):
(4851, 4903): 0.849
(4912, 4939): 0.873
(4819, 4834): 0.891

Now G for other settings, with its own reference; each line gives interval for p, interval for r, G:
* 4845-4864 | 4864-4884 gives 0.55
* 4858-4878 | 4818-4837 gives 0.55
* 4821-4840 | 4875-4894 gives 0.45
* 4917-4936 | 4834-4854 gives 0.65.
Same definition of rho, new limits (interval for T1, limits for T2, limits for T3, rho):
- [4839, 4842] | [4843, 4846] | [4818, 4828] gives 0.17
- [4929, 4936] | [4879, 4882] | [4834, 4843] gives 0.09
